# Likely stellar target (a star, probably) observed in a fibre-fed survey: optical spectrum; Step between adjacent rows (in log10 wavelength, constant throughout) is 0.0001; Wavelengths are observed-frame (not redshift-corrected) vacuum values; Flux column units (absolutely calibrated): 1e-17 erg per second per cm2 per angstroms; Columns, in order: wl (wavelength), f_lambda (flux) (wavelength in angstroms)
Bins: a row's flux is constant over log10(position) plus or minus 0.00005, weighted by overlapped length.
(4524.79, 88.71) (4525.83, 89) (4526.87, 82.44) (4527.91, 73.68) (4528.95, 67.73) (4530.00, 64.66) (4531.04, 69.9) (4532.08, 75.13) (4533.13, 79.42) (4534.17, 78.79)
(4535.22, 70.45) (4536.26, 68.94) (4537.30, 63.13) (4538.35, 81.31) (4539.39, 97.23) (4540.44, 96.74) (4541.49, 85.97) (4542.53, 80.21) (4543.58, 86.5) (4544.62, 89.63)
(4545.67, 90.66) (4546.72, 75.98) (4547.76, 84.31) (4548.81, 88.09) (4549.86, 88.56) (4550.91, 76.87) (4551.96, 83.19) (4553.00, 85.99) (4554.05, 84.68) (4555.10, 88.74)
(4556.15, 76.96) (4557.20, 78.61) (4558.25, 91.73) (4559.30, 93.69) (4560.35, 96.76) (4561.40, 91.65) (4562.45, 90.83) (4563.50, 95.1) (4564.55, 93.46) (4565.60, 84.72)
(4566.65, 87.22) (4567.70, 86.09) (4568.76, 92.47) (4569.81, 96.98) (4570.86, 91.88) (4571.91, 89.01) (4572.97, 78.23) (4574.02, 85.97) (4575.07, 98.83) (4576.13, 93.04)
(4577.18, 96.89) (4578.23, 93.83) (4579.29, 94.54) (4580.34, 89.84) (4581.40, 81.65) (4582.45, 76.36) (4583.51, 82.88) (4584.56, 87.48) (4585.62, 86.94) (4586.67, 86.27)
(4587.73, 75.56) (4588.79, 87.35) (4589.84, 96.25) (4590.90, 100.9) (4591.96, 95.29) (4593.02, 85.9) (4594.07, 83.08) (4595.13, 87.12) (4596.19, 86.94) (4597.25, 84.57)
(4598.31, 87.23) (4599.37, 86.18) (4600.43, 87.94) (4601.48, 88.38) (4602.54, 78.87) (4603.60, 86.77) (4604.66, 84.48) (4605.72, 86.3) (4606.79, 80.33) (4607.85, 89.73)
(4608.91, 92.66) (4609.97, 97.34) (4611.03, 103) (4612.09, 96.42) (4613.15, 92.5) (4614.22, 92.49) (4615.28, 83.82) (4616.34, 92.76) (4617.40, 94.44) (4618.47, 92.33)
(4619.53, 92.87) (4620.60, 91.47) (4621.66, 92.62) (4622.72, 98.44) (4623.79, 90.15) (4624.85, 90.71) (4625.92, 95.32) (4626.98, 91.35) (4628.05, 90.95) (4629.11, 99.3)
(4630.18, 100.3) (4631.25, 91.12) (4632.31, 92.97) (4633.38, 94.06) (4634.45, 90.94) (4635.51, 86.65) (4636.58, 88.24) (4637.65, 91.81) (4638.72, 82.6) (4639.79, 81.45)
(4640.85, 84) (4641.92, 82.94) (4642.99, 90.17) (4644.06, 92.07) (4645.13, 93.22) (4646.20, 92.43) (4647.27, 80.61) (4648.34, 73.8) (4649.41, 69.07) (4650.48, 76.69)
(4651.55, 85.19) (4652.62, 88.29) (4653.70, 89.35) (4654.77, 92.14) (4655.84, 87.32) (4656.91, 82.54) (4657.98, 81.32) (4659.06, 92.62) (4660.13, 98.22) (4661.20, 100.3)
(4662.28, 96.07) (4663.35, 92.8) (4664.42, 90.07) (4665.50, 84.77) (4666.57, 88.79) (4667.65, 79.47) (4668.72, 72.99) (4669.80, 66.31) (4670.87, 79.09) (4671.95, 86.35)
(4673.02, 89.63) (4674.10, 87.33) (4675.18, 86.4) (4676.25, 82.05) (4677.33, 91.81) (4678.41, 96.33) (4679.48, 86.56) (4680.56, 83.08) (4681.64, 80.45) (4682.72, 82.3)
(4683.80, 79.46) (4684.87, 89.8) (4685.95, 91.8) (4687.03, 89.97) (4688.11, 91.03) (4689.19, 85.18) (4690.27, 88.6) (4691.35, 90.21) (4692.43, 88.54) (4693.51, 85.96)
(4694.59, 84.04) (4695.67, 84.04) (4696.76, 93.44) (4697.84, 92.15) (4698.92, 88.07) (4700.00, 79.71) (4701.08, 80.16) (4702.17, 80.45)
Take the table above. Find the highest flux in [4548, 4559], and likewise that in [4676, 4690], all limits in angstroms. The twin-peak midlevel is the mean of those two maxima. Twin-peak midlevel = 94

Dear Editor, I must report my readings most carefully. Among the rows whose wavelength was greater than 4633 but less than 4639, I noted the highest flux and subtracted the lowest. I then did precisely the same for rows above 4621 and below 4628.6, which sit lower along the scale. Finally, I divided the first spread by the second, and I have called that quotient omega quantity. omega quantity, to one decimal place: 1.4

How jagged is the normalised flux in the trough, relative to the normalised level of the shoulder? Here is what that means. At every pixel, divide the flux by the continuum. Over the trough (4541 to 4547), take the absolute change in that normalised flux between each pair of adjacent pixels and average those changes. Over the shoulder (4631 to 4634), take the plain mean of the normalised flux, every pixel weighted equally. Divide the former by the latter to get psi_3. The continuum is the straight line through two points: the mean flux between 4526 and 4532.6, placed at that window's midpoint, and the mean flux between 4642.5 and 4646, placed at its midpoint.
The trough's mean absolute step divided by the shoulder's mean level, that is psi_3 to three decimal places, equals 0.079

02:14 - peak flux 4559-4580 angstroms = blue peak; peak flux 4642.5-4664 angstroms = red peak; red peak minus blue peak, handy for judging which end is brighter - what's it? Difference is 1.5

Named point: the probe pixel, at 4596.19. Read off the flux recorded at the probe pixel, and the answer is 86.94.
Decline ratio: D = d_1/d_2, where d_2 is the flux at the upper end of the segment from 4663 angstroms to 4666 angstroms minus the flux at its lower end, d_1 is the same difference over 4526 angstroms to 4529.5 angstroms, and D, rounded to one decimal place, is 1.8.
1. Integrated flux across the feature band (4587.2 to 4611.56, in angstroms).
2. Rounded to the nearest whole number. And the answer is 2152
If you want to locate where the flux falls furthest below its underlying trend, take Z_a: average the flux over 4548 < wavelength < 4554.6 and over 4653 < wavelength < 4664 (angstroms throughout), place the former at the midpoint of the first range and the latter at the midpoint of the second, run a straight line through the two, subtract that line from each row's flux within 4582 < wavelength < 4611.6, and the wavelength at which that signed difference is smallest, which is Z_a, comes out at 4587.73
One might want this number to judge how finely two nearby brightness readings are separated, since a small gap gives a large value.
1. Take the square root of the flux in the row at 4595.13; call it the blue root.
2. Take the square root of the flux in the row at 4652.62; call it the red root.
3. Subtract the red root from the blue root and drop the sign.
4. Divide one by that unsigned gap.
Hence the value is 16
